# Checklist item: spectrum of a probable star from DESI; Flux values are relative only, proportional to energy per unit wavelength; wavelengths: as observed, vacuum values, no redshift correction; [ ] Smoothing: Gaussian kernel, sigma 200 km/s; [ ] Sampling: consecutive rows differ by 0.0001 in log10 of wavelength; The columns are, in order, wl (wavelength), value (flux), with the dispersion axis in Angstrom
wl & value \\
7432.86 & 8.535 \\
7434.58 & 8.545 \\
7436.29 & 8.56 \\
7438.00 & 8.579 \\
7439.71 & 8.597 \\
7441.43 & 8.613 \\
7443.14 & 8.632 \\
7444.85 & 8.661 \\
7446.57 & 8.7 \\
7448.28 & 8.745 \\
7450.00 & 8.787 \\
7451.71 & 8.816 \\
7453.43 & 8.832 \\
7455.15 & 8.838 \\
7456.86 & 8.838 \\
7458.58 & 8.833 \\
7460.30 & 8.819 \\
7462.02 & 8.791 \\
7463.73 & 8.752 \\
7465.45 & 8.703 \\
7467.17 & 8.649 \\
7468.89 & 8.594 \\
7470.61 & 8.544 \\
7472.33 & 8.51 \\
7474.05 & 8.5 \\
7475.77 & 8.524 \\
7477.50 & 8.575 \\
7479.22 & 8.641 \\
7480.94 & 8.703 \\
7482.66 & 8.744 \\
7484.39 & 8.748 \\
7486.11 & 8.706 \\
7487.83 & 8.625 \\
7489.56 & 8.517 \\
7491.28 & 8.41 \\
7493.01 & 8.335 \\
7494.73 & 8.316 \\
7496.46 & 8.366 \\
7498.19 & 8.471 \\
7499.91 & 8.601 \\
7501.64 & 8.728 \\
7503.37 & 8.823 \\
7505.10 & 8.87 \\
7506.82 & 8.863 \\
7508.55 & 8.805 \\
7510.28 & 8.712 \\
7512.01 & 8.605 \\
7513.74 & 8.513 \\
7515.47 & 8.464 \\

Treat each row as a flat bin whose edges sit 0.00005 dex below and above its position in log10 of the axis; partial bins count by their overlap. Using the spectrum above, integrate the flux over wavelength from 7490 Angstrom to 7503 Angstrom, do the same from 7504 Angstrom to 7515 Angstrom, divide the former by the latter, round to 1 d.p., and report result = 1.1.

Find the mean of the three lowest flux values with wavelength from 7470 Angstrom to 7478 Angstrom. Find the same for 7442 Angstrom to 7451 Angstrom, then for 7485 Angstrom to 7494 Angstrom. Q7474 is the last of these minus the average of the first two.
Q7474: -0.17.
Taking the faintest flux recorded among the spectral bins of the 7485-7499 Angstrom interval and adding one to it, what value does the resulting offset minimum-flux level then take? 9.32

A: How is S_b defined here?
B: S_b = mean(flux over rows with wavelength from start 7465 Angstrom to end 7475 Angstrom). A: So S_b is 8.58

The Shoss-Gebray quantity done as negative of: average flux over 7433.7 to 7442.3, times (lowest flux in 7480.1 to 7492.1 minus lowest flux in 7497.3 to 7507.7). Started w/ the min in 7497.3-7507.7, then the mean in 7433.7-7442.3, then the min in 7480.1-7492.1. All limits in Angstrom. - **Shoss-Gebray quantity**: 1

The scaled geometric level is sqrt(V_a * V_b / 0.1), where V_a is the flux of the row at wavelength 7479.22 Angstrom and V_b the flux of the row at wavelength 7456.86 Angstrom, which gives 27.63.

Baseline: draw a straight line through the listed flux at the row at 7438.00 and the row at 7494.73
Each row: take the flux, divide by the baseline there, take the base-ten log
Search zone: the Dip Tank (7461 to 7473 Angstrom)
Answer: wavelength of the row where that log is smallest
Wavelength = 7472.33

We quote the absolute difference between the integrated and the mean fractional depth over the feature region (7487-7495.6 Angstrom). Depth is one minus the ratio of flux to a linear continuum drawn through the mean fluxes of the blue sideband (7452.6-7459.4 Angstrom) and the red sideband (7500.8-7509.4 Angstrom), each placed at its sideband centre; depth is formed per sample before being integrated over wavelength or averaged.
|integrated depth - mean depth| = 0.33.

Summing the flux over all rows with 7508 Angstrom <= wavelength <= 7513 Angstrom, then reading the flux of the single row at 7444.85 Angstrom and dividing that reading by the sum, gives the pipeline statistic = 0.332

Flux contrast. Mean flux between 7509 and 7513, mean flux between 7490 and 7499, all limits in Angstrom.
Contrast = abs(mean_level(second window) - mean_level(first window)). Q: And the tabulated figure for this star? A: 0.28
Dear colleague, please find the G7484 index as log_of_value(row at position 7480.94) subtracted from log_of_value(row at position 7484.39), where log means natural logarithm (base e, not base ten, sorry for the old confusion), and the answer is 0.01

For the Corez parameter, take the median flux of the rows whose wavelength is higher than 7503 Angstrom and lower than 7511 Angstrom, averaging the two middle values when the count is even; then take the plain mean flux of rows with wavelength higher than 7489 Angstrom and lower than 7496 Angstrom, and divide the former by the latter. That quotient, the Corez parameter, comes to 1.05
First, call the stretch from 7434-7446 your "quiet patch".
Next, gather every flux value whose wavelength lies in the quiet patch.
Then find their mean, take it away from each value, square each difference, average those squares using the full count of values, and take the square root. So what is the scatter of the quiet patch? 0.04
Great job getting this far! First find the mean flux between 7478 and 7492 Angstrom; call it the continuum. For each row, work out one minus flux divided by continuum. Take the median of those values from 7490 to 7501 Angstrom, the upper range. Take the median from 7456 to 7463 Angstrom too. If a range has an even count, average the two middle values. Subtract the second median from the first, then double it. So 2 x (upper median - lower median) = 0.10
